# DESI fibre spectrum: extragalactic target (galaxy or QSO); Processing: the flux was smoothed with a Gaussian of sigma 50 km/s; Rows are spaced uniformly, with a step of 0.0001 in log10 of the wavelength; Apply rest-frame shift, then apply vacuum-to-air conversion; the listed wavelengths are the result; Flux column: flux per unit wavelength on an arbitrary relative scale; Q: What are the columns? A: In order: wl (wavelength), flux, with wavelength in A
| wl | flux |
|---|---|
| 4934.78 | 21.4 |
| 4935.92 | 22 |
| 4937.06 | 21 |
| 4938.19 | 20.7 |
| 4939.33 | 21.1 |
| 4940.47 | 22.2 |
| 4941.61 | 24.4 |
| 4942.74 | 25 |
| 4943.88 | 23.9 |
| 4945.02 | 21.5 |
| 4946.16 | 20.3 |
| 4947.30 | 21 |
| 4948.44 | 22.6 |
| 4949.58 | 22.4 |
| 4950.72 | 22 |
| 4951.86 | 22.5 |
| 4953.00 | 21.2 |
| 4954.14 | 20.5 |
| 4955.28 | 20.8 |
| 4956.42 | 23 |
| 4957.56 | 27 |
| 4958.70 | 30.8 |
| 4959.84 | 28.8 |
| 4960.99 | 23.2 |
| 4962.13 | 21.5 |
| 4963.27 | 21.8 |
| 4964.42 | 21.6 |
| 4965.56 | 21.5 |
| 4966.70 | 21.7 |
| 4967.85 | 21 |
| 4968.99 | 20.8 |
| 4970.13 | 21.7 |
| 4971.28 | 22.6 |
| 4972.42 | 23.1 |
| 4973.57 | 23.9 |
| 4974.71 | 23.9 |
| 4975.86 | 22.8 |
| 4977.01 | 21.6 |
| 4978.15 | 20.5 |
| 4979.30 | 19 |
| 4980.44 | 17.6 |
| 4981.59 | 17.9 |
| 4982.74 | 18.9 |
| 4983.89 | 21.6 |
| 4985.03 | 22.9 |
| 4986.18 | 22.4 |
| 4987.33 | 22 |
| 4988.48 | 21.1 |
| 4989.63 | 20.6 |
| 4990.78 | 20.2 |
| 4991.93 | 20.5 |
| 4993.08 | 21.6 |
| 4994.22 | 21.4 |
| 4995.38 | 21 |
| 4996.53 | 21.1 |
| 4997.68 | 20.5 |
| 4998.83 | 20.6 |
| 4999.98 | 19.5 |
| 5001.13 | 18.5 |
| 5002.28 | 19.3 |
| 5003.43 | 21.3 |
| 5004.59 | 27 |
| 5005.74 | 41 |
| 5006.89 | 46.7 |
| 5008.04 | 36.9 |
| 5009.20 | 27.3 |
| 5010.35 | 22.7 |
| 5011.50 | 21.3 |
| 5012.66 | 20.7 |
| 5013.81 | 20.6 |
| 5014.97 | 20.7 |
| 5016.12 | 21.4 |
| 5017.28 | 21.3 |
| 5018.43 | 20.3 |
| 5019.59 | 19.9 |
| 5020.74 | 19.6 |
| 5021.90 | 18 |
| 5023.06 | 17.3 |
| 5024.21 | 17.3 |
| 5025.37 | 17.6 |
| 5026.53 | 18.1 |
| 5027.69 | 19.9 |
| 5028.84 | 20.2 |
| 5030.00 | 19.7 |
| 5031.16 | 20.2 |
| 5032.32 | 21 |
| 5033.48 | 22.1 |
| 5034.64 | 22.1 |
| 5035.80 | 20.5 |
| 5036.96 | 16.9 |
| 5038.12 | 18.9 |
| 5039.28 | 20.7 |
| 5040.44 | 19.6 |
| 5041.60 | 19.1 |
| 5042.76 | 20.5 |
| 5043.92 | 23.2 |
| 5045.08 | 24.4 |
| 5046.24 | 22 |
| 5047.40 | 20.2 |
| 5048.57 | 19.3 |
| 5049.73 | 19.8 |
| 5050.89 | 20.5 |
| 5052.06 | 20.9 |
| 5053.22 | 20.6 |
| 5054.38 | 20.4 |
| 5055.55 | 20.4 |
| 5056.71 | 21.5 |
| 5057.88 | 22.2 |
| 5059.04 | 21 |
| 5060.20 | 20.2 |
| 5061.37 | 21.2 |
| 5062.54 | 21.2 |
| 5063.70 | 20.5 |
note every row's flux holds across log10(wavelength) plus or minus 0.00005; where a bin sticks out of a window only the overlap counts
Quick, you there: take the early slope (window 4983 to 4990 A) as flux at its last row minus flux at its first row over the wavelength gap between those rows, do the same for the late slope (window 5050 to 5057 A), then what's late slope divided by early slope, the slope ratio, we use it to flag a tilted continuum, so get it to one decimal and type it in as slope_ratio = -1.0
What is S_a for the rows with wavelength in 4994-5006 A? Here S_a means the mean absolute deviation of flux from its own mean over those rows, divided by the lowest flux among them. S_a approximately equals 0.22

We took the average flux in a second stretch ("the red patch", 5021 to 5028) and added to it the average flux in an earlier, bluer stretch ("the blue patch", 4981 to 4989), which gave 39.0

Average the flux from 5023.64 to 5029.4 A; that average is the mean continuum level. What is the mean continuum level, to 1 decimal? 18.6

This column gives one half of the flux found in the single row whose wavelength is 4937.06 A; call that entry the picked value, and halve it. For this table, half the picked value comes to 10.5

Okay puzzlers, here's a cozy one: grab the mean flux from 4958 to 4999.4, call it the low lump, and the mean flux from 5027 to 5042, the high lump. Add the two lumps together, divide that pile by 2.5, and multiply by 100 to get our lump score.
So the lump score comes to 1674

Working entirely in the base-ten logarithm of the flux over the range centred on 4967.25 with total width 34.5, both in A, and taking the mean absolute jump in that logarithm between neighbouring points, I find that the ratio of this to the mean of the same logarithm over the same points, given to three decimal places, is 0.018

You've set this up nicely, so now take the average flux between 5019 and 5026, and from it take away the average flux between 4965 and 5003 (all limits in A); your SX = -2.7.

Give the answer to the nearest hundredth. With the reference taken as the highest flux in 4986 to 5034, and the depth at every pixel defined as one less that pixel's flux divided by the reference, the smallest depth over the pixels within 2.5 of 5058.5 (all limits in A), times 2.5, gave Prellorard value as 1.31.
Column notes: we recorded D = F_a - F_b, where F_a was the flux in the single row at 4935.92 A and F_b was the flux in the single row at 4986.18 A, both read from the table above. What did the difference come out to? 0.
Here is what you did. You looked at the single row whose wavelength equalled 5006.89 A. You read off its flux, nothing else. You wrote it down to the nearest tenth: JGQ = 46.7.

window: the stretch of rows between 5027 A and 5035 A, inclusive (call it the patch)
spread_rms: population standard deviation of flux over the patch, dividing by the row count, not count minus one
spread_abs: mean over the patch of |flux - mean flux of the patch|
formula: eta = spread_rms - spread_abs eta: 0.087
